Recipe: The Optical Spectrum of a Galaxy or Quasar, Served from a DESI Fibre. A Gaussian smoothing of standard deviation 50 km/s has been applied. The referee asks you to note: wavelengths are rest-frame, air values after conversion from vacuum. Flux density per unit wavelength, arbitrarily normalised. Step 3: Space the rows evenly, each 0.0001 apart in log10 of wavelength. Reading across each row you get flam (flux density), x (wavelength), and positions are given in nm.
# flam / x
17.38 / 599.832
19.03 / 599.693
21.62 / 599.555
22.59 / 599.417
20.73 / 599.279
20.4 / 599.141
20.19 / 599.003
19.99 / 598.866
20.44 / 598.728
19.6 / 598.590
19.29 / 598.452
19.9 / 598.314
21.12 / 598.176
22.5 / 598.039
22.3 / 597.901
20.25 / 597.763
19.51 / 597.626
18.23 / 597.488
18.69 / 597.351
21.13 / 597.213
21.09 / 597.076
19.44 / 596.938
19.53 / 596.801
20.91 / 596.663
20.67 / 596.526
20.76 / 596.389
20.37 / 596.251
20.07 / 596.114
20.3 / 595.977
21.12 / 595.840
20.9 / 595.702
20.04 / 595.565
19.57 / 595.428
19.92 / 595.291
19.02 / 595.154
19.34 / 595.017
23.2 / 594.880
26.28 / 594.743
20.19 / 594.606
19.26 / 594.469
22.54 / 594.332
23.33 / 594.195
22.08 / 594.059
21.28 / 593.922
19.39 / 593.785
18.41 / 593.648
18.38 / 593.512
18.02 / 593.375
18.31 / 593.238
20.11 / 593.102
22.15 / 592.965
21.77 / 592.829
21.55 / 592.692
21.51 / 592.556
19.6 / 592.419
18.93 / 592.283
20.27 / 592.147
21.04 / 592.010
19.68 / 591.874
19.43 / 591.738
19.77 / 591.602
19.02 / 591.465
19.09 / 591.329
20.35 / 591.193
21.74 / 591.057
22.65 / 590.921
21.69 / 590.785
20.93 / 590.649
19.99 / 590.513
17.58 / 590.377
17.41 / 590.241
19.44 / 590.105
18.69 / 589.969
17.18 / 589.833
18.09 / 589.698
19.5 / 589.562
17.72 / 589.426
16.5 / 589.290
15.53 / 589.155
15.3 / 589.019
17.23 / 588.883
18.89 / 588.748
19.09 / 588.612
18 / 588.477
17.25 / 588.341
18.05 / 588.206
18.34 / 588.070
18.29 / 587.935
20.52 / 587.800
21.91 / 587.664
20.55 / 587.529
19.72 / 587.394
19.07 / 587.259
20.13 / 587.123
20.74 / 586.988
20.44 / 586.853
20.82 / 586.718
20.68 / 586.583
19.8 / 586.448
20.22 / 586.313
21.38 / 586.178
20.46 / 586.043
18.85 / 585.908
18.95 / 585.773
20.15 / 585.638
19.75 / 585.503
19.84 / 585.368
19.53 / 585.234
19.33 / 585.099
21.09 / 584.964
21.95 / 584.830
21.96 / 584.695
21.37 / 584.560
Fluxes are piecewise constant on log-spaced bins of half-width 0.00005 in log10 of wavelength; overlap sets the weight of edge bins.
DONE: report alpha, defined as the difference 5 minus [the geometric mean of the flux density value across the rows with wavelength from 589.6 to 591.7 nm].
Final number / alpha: -14.5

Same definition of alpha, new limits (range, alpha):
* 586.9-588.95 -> -14.1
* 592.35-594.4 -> -15.5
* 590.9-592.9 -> -15.4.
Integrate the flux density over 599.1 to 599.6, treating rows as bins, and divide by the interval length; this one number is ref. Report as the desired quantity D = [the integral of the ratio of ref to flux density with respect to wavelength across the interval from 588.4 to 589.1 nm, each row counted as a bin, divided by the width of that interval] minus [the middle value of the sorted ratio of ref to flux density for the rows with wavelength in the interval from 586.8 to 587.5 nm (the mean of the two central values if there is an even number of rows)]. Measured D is 0.16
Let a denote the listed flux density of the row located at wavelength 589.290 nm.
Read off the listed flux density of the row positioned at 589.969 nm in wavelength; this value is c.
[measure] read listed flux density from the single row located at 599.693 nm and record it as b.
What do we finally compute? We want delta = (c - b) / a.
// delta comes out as -0.02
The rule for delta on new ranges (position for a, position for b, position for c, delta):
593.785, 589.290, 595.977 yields 0.20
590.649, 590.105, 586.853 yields 0.05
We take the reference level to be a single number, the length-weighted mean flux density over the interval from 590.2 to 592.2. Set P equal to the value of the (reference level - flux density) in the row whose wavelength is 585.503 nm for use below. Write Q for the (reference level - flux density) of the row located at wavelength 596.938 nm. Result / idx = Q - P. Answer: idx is 0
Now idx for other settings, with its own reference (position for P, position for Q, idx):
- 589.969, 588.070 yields 0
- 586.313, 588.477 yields 2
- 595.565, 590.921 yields -3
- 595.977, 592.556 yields -1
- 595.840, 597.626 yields 2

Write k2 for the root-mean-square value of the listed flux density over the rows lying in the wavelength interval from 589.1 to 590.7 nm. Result 18.3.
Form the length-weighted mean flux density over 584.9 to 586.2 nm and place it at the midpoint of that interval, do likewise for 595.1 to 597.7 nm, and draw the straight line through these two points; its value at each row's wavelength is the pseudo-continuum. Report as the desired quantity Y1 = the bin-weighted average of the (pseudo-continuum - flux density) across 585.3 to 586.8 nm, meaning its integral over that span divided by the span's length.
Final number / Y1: -0.2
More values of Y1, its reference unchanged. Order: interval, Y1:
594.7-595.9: -0.9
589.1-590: 2.4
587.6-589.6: 1.8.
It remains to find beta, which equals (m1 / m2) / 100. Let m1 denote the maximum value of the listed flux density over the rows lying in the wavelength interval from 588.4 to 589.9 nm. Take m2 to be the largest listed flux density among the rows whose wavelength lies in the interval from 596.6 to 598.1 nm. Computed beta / 0.0087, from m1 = 19.5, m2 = 22.5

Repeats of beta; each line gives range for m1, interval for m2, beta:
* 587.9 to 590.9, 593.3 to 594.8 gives 0.0083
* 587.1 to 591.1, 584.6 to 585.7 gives 0.0103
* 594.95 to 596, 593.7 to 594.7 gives 0.0091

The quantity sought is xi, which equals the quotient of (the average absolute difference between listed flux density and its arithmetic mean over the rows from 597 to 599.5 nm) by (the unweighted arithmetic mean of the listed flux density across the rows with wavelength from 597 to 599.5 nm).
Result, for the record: 0.05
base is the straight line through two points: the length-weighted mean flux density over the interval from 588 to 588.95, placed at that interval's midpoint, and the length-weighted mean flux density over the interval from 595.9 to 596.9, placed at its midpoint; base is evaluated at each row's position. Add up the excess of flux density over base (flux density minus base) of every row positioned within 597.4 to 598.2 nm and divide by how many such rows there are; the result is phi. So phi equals -0.1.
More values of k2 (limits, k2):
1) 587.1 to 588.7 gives 19.3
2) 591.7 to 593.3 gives 20.4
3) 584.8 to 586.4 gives 20.1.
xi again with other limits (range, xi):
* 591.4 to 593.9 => 0.05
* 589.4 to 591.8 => 0.06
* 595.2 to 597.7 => 0.03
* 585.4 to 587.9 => 0.03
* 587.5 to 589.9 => 0.07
